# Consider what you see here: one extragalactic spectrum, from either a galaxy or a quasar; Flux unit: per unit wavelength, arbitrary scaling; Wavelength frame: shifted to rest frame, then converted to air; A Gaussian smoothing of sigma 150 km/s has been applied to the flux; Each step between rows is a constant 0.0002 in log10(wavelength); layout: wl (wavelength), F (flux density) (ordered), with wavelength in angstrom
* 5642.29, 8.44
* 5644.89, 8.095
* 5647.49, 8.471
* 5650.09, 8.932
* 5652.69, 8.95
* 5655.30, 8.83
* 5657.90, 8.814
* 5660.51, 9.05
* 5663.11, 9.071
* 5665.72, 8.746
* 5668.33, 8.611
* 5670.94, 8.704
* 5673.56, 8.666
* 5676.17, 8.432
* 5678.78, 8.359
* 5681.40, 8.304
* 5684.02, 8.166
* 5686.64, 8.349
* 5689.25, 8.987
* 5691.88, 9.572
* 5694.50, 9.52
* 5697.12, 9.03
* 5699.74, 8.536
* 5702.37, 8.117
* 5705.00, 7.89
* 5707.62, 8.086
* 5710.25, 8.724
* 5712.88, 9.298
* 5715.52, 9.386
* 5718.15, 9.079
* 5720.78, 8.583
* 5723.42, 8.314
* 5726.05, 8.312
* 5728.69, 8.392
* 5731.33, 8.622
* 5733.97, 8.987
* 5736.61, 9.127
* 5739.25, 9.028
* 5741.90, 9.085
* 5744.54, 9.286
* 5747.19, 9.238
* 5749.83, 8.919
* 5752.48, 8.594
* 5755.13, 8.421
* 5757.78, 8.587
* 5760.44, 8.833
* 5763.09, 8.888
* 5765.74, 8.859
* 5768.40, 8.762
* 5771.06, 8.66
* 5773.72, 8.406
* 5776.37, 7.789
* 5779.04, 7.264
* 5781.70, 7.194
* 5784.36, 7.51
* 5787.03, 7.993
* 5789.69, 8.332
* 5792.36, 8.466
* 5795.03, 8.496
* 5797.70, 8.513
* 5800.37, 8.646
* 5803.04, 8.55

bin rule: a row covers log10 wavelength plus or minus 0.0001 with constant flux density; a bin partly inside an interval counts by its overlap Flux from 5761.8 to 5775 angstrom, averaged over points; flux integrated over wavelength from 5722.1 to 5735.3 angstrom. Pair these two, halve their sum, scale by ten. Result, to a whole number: 606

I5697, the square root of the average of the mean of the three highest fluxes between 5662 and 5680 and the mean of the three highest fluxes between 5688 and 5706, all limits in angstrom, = 3.02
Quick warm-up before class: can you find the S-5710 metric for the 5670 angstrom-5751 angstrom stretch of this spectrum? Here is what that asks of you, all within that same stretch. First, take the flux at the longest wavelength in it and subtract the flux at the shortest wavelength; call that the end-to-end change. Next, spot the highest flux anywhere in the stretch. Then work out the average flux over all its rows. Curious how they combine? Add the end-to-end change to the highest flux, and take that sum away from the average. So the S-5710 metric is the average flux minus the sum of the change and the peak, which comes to -1.04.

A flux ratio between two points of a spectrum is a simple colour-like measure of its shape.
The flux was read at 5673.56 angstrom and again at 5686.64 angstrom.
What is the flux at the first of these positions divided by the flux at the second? 1.04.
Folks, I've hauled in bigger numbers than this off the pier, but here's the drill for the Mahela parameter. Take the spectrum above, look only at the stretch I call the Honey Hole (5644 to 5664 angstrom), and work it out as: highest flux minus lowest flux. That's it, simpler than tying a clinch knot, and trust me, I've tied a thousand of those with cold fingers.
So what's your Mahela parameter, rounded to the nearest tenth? 1.0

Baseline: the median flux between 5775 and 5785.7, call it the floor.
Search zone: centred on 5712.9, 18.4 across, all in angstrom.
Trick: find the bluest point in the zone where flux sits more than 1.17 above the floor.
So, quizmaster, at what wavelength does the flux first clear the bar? 5710.25 angstrom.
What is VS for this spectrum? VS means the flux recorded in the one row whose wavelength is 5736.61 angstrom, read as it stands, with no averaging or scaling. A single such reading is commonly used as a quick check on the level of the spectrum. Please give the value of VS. 9.127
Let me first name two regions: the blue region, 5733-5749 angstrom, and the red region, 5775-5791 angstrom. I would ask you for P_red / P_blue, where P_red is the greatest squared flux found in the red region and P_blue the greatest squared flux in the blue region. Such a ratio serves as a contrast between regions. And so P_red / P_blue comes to 0.81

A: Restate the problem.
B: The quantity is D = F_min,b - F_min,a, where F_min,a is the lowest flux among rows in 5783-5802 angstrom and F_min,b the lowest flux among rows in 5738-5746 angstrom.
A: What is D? 1.5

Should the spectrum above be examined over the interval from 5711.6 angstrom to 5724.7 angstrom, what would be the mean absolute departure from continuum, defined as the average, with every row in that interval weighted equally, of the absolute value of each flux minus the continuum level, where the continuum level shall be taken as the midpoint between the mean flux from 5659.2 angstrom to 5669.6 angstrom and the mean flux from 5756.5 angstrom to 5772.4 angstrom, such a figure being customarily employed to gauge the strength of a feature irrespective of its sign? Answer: 0.41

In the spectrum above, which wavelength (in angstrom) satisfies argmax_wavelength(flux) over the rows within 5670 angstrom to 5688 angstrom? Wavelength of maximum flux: 5670.94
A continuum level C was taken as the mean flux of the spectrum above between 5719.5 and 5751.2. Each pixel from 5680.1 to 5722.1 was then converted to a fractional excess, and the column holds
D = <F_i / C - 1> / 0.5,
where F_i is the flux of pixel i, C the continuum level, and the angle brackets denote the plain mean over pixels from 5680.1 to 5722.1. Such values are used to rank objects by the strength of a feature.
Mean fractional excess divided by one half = -0.022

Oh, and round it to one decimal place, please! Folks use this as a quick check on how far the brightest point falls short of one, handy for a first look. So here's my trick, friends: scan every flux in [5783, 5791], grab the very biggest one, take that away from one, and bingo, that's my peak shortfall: -7.3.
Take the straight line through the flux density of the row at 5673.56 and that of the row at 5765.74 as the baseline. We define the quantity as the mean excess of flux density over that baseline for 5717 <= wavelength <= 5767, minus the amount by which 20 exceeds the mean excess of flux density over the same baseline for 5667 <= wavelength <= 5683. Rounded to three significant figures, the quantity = -20.2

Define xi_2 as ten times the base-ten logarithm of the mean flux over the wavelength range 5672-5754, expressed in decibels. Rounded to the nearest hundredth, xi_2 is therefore 9.42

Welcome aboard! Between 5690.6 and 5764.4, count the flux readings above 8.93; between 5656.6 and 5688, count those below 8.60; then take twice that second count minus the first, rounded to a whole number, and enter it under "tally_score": -2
